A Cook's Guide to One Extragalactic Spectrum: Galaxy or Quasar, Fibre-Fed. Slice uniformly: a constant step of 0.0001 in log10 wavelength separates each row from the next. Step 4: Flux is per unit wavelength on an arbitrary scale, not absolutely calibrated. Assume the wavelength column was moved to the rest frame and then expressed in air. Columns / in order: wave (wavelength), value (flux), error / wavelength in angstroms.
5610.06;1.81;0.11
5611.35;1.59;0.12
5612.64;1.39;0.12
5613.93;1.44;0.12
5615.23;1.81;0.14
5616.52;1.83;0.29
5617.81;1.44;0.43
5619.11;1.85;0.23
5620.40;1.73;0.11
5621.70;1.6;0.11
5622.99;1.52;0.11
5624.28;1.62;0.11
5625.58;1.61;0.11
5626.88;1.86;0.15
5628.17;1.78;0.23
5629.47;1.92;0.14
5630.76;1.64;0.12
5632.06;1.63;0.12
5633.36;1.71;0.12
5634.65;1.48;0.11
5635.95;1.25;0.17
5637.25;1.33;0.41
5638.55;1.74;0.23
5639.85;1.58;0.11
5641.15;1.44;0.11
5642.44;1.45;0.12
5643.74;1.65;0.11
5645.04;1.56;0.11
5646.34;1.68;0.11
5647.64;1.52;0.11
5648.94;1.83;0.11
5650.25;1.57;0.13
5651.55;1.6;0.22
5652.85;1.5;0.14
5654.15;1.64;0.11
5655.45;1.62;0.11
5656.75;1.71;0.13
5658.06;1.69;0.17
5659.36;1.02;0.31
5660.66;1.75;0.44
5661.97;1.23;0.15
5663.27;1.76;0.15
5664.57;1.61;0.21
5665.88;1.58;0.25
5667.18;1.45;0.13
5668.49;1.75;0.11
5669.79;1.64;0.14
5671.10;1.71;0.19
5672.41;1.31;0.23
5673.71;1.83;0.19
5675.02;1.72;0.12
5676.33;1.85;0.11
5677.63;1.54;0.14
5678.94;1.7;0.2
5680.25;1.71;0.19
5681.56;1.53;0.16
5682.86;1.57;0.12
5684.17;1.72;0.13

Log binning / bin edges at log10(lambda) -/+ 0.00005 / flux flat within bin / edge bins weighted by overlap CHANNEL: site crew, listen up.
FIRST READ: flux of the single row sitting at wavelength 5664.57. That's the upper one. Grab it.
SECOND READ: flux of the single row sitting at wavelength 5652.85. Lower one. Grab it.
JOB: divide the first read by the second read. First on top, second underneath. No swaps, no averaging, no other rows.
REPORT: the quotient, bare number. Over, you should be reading 1.07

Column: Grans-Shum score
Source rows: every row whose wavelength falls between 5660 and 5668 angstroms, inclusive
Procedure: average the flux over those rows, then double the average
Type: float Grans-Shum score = 3.13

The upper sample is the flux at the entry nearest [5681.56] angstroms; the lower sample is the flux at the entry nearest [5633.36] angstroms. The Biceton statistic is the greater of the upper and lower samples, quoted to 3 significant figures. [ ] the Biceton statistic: 1.71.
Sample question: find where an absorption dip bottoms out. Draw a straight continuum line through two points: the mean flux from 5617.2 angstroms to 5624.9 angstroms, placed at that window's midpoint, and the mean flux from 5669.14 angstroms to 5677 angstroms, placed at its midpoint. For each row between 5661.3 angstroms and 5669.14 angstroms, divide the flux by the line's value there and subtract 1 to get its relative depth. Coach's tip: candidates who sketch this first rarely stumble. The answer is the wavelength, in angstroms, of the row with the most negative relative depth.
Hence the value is 5661.97 angstroms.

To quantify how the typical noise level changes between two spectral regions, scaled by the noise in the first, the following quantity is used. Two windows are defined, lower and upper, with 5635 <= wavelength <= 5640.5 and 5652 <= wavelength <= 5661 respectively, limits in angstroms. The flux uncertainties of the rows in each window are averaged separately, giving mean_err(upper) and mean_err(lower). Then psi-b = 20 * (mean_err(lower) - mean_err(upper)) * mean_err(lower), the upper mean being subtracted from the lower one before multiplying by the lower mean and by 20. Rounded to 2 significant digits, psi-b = 0.13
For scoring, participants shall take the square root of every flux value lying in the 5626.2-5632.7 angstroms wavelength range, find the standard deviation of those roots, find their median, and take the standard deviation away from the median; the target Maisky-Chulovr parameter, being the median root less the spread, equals 1.29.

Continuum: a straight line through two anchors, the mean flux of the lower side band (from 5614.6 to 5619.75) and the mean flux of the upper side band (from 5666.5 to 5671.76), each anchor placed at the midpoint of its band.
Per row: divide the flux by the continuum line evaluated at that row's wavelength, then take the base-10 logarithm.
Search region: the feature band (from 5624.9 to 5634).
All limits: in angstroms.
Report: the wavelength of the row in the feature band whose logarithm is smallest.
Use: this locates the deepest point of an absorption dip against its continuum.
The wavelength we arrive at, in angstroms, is 5625.58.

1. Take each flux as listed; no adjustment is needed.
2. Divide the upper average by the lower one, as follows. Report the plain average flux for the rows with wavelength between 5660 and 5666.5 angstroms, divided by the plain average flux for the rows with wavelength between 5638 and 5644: 1.01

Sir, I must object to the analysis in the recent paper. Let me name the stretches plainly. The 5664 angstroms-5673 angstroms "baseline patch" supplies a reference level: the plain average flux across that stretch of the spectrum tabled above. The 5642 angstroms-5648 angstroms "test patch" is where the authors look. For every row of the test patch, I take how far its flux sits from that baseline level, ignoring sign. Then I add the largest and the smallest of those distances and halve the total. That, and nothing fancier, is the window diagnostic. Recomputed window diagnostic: 0.07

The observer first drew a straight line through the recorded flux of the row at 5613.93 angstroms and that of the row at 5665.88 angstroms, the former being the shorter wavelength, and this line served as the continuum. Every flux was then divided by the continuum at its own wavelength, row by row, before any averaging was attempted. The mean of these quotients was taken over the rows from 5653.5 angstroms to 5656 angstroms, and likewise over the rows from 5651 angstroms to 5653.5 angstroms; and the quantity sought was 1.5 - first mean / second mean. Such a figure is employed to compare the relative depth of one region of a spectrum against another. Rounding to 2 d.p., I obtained 0.45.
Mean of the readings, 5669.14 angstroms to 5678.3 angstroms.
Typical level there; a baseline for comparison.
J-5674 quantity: 1.66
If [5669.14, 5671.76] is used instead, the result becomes 1.67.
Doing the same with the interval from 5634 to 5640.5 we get 1.48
